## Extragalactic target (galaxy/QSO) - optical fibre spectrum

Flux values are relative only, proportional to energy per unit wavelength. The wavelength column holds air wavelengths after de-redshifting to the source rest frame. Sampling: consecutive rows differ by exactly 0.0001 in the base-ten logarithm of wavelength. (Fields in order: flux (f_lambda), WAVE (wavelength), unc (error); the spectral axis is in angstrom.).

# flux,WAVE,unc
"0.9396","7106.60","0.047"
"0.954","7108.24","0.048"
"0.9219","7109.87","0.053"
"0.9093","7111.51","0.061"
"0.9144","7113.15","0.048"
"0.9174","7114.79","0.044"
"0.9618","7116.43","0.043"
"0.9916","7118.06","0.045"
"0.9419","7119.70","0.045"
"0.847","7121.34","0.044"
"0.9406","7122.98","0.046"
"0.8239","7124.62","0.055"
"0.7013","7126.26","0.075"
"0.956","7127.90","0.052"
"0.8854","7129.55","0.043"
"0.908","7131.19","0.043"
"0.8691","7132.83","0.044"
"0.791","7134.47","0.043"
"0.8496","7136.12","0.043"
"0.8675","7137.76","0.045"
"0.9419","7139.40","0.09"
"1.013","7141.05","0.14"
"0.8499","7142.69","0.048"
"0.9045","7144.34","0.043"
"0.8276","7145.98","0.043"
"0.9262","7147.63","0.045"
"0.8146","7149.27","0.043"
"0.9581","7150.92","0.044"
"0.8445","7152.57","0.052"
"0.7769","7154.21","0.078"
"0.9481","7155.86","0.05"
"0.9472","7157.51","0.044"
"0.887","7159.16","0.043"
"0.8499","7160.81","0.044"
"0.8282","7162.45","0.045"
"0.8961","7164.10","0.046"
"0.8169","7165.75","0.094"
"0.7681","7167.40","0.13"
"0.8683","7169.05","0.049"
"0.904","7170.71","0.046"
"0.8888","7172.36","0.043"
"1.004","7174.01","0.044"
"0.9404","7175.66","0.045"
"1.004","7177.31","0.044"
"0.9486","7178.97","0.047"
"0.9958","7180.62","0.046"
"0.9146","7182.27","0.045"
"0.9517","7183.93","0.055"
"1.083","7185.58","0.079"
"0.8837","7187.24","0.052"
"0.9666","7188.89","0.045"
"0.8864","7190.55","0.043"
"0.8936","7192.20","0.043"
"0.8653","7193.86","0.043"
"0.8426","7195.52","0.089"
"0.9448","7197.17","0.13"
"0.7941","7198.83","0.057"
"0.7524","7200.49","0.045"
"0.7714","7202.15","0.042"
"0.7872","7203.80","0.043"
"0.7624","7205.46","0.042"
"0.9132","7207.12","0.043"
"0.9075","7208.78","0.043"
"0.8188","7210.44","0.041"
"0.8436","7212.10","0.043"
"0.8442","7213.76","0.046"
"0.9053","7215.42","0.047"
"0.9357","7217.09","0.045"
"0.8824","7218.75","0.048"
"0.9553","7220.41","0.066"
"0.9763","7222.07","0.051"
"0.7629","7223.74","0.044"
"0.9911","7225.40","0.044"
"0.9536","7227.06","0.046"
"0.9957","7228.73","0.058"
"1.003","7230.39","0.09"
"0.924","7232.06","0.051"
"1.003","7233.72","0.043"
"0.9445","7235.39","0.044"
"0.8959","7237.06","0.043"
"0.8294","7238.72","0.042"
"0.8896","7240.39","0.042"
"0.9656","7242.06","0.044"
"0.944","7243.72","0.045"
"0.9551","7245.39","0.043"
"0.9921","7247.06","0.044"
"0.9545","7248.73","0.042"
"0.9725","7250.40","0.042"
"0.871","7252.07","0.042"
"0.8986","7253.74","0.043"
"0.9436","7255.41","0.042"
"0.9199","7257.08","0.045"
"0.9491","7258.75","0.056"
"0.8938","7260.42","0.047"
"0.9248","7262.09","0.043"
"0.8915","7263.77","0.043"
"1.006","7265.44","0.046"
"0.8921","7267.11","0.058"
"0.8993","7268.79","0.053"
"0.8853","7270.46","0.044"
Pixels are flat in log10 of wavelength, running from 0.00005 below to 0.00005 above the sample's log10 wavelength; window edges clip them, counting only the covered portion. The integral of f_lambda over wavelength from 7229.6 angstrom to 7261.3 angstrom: 30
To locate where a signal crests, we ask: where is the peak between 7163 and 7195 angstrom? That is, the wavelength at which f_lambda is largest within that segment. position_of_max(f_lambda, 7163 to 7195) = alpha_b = 7185.58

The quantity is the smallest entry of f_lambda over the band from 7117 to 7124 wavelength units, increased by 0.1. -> 0.947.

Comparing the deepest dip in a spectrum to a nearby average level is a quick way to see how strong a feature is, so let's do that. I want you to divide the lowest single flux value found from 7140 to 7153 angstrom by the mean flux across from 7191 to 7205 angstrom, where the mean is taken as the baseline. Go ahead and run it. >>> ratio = 0.98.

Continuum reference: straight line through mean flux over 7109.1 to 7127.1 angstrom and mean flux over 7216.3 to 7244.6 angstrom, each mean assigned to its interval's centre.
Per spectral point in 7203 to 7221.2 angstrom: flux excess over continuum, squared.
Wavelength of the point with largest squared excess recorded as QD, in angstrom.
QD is 7205.46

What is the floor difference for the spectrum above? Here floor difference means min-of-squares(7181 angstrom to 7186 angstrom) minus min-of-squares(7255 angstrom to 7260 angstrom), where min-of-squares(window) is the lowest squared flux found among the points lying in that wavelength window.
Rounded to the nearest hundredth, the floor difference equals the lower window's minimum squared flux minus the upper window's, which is -0.01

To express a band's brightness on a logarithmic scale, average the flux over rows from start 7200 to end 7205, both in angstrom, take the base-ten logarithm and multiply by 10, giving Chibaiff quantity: -1.1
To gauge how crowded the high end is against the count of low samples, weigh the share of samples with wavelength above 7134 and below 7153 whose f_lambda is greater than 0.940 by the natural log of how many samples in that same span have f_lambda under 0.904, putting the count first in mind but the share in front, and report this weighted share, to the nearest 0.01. 0.49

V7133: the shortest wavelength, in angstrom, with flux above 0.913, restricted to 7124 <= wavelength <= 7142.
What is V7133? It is 7127.90 angstrom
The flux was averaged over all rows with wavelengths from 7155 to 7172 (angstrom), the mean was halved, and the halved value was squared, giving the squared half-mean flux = 0.190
